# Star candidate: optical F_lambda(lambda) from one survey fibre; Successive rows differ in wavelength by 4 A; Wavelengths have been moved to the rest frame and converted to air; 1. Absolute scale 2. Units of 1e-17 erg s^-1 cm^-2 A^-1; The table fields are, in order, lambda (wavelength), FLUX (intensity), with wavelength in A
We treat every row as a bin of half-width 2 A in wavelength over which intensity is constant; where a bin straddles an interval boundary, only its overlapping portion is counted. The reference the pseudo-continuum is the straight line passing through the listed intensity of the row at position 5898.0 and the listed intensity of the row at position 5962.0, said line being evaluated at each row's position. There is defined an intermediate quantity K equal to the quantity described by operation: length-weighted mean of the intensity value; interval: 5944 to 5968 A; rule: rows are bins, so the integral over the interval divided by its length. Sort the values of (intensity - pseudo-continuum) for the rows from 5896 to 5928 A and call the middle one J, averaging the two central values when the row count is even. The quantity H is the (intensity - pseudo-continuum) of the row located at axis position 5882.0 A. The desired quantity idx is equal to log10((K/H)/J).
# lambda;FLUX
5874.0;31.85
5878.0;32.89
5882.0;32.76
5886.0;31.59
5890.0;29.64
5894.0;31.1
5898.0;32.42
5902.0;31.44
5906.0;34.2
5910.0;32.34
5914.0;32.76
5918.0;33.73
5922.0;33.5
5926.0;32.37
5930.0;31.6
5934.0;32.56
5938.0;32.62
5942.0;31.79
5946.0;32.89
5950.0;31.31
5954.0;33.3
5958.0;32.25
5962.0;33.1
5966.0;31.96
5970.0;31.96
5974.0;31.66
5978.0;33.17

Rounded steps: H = 0.5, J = 0.1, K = 32.5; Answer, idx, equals 2.9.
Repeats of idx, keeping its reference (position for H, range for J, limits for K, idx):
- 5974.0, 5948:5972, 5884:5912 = 1.3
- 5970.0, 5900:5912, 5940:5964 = 2.1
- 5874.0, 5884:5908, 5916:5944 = 2.1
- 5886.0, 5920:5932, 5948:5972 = 2.1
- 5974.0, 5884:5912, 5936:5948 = 1.5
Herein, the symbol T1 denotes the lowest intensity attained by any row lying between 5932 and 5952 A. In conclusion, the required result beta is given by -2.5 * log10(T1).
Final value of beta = -3.74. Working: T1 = 31.31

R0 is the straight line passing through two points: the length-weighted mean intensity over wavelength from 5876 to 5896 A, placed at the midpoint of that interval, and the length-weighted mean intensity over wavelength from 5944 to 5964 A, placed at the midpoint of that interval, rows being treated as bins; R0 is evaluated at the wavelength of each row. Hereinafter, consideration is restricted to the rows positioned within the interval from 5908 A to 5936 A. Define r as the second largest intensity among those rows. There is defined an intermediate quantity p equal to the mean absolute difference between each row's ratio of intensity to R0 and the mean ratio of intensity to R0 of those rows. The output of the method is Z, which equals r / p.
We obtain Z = 1809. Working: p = 0.019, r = 33.5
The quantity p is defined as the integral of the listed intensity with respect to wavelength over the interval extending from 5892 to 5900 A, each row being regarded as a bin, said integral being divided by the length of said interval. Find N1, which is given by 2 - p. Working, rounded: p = 31.8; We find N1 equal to -29.8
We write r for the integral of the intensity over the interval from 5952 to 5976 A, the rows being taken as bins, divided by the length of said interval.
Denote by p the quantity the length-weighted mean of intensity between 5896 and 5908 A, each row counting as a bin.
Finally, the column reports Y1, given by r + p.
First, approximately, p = 32.7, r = 32.4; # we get 65.1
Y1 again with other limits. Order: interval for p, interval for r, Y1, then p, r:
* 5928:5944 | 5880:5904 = 63.6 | 32.1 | 31.5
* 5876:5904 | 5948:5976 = 63.9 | 31.7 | 32.2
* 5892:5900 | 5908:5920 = 64.7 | 31.8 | 32.9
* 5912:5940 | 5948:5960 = 65.0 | 32.7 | 32.3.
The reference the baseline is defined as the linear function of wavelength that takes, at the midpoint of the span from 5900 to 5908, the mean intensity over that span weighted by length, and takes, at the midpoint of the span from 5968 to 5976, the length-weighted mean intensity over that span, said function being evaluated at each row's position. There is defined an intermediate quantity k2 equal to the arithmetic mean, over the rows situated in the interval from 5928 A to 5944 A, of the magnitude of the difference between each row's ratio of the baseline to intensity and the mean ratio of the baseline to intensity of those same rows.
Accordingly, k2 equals 0.014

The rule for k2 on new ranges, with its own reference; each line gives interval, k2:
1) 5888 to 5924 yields 0.038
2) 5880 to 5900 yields 0.030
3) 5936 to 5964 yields 0.018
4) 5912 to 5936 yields 0.016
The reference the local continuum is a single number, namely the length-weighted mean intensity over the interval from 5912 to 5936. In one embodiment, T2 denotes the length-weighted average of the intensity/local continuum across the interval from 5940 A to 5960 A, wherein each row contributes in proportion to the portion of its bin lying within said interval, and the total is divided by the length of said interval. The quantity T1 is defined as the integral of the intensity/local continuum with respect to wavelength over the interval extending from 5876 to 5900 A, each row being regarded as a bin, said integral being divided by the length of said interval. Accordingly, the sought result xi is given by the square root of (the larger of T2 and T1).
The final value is 0.99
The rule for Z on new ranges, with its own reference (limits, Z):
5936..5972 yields 1781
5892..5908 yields 1041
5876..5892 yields 890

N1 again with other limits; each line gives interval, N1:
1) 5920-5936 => -30.5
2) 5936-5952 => -30.2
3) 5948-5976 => -30.2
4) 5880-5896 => -29.3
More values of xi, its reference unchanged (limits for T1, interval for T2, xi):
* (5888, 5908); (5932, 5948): 1.00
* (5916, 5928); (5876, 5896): 1.01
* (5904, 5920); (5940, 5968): 1.01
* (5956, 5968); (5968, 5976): 1.00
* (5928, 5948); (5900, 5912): 1.00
